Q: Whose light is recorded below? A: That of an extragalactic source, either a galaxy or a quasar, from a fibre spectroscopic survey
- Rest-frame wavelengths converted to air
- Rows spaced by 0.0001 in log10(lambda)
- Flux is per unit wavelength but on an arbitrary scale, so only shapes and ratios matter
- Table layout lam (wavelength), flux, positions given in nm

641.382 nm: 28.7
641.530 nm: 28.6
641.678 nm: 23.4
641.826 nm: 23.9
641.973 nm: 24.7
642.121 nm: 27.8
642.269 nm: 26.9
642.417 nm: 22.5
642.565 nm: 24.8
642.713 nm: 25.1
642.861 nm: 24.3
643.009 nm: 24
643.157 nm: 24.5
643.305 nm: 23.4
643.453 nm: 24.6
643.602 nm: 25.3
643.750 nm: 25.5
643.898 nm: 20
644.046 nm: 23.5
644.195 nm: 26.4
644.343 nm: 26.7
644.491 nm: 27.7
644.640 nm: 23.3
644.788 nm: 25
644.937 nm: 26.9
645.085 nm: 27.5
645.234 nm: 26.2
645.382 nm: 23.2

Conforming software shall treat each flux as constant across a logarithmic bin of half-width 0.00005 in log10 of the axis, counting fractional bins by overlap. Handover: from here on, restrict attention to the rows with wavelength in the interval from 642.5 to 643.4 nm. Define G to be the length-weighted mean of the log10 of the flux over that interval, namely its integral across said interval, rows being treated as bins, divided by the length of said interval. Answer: 1.39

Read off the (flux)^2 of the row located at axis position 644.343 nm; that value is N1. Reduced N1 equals 713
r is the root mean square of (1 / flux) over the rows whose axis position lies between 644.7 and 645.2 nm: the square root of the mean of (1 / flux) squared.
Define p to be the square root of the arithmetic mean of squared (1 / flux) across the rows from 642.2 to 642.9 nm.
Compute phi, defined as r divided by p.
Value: 0.93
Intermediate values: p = 0.0407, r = 0.0379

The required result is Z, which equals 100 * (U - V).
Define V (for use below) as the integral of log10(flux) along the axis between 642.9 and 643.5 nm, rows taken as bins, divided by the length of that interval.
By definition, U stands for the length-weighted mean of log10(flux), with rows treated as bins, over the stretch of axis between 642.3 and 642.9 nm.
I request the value 0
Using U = 1.386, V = 1.38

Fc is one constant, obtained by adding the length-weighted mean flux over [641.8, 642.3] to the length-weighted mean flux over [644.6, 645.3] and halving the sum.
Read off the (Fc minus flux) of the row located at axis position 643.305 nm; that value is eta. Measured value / 2.5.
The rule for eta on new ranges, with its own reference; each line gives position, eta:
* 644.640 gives 2.6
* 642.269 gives -1.0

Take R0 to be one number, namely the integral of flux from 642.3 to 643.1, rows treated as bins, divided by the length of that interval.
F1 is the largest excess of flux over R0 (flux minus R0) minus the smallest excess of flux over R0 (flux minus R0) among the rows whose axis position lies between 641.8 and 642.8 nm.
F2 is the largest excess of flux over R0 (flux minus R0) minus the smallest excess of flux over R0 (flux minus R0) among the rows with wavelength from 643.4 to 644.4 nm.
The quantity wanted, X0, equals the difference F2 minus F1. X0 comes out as 1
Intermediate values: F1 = 5.3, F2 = 6.7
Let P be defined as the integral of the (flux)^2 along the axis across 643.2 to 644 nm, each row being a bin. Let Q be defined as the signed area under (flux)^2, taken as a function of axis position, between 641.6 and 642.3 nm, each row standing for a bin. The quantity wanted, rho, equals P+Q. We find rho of 904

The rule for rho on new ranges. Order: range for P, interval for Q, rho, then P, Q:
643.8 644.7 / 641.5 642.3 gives 1083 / 553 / 531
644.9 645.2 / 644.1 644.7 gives 627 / 220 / 407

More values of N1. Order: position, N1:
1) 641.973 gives 610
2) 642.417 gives 506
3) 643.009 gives 576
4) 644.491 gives 767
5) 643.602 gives 640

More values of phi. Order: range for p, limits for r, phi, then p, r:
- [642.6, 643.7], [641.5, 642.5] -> 0.97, 0.0409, 0.0398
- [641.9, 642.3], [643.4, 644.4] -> 1.09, 0.0379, 0.0412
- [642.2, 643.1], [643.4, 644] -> 1.04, 0.0408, 0.0426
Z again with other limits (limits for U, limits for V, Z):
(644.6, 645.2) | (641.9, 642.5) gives 1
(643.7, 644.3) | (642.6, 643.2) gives -1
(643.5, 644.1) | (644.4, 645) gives -4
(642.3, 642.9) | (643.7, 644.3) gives 1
